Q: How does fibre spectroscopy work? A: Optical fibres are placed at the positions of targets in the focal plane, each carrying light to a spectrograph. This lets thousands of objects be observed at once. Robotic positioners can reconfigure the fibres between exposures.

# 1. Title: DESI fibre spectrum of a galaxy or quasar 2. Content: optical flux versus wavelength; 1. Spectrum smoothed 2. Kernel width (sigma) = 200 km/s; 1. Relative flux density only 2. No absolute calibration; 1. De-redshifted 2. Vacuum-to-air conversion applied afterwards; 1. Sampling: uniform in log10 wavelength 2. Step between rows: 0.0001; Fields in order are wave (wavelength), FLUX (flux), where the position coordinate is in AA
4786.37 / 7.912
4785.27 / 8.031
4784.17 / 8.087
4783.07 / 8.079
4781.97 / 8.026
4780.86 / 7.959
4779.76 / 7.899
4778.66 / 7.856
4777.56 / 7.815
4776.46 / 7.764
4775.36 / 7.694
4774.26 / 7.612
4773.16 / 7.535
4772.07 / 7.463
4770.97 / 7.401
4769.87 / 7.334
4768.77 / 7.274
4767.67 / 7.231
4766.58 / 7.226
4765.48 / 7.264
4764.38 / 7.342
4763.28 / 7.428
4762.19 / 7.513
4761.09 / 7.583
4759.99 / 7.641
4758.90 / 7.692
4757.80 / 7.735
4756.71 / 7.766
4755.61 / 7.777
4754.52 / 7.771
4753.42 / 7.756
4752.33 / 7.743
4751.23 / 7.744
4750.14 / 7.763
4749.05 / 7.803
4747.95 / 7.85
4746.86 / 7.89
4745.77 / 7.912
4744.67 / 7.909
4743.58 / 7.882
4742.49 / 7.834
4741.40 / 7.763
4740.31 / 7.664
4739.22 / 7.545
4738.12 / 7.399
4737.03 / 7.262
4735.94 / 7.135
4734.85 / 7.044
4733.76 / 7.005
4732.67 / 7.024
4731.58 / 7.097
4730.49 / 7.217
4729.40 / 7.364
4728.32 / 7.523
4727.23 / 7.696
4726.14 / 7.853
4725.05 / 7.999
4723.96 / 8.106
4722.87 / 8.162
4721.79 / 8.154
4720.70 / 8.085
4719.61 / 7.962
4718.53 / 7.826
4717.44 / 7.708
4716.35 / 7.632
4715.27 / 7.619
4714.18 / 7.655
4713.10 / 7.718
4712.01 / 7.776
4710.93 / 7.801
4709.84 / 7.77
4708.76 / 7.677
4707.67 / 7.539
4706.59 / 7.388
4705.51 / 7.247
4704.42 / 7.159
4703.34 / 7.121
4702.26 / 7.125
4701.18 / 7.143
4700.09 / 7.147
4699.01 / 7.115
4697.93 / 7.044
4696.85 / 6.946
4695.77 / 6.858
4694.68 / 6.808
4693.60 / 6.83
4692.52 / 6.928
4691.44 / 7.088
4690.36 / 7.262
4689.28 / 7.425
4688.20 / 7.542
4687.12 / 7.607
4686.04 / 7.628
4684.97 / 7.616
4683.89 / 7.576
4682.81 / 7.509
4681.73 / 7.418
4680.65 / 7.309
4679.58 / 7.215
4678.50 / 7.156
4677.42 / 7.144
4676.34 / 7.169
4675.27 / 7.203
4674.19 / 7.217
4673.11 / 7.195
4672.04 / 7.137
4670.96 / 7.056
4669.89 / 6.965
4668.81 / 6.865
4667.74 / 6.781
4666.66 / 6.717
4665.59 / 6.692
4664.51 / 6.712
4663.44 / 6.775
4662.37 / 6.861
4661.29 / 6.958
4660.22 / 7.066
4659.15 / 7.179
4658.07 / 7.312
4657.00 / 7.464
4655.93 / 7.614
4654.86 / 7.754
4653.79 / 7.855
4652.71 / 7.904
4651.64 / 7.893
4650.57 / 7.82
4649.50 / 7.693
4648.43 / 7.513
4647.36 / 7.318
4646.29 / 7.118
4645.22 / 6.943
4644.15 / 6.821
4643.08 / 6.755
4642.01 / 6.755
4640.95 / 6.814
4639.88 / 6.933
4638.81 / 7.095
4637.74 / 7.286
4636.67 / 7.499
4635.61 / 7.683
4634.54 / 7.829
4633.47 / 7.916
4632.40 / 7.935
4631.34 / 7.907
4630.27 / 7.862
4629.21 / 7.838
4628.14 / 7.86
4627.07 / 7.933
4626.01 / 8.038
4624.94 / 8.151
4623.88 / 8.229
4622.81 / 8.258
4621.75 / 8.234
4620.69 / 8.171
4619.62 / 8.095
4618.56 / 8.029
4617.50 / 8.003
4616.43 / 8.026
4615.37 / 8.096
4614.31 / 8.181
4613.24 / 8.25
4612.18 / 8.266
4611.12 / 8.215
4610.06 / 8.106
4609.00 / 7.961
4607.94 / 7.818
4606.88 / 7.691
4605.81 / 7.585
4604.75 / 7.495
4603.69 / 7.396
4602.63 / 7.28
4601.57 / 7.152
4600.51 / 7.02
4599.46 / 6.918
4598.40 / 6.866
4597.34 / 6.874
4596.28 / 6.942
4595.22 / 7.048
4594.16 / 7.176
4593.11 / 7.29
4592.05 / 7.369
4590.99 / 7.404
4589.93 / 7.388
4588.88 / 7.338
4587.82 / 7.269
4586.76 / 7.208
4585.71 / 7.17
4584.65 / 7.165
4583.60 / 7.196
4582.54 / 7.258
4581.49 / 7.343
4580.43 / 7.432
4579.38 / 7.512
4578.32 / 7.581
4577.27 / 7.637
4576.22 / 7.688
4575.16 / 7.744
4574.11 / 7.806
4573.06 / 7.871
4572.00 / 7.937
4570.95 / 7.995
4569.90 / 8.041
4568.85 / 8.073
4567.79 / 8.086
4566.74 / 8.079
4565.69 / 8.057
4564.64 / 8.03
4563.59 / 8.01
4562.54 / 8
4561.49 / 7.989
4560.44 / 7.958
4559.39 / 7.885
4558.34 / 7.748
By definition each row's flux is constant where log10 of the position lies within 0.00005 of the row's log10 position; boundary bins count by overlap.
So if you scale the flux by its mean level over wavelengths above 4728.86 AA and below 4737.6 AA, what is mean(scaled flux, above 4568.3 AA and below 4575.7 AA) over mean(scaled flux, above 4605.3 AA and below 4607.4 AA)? 1.04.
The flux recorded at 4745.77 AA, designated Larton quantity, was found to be 7.912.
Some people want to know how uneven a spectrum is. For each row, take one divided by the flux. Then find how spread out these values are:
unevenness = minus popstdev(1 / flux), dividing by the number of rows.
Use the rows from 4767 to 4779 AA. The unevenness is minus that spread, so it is -0.0037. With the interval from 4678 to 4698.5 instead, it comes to -0.0054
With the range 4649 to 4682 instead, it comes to -0.0069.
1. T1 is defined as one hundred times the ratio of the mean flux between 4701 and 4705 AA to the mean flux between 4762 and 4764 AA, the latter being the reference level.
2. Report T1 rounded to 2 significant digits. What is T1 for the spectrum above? 96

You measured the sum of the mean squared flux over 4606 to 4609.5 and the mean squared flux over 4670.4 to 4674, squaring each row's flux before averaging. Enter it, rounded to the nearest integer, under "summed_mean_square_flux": 112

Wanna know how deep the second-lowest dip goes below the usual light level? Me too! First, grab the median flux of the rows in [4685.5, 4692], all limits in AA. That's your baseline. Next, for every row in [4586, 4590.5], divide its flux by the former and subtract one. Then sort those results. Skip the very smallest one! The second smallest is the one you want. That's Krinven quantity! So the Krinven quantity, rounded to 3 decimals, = -0.029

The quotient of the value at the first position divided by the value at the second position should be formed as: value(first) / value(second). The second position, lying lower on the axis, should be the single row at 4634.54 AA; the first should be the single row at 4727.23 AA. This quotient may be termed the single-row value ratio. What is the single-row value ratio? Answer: 0.98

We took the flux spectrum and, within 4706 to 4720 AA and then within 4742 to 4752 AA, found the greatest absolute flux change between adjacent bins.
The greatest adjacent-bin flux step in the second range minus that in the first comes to -0.10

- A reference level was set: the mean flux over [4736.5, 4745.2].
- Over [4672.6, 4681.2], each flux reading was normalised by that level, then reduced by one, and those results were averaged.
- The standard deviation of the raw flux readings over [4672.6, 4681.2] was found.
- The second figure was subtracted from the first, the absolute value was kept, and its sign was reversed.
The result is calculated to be -0.11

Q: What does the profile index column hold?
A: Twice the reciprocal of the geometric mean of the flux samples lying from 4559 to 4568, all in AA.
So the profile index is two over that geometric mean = 0.250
